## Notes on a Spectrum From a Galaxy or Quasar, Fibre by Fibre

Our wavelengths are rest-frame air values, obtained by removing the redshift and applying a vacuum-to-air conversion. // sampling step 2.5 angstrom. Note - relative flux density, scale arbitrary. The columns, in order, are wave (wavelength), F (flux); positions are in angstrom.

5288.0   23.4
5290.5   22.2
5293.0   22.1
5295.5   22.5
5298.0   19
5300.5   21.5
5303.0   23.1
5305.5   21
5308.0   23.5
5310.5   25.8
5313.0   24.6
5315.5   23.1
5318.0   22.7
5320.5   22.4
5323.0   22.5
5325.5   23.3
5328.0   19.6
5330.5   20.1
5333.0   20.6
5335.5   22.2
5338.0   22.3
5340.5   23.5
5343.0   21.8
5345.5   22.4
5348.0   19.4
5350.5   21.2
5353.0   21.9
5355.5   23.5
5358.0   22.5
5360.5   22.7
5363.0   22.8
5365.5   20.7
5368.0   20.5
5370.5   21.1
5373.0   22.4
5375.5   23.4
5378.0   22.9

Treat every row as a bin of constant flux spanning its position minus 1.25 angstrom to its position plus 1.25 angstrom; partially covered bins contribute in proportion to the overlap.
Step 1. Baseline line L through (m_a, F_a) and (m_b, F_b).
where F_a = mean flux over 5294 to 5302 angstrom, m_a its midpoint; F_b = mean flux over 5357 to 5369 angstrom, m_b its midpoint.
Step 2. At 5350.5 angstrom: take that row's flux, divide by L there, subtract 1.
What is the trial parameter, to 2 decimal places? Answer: -0.02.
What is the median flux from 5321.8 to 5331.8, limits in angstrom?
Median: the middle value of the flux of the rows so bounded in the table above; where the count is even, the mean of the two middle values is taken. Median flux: 21.3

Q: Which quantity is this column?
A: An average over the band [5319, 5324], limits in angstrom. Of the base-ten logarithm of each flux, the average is 1.35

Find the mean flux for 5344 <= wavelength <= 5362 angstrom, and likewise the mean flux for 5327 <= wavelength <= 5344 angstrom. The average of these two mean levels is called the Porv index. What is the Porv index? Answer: 21.7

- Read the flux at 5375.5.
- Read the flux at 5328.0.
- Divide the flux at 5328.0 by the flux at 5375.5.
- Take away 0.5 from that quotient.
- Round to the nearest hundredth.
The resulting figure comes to 0.34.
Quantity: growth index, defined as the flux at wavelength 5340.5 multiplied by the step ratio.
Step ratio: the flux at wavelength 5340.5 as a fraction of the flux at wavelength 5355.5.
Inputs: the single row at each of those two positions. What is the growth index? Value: 23.5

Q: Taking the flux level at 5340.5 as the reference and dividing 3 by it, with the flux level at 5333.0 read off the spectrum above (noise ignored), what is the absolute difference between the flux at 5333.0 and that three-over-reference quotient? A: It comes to 20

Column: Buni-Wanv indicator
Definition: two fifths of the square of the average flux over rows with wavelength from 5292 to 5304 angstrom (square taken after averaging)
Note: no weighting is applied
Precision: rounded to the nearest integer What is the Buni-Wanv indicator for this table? 187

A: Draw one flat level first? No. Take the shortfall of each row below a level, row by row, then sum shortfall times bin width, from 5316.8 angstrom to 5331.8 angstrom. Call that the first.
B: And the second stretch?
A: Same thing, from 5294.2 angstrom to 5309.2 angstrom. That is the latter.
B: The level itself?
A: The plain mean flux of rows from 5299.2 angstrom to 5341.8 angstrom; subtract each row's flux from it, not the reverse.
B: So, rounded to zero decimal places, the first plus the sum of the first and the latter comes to 31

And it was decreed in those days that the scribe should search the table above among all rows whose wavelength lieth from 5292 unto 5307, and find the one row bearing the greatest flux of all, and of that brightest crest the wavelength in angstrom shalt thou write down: 5303.0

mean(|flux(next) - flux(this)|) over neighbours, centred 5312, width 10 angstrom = 1.67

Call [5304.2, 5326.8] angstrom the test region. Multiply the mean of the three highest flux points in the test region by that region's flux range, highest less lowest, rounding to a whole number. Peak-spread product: 118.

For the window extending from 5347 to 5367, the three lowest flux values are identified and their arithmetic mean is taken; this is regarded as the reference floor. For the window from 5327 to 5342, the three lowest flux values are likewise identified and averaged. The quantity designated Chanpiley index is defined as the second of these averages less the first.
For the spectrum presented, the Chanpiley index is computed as -0.3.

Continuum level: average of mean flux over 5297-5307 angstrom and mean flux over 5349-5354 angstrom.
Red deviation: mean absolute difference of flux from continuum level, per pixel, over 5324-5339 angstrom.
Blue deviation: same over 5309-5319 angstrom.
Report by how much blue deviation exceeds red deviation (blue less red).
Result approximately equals 1.5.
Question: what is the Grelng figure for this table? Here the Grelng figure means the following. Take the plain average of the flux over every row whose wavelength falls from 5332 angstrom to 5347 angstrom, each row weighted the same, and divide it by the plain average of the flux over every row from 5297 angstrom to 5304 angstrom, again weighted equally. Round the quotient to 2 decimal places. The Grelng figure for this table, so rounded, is 1.04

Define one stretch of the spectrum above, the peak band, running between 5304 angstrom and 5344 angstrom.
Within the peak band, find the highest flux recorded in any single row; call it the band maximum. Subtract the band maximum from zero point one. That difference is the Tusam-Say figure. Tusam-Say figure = -25.7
